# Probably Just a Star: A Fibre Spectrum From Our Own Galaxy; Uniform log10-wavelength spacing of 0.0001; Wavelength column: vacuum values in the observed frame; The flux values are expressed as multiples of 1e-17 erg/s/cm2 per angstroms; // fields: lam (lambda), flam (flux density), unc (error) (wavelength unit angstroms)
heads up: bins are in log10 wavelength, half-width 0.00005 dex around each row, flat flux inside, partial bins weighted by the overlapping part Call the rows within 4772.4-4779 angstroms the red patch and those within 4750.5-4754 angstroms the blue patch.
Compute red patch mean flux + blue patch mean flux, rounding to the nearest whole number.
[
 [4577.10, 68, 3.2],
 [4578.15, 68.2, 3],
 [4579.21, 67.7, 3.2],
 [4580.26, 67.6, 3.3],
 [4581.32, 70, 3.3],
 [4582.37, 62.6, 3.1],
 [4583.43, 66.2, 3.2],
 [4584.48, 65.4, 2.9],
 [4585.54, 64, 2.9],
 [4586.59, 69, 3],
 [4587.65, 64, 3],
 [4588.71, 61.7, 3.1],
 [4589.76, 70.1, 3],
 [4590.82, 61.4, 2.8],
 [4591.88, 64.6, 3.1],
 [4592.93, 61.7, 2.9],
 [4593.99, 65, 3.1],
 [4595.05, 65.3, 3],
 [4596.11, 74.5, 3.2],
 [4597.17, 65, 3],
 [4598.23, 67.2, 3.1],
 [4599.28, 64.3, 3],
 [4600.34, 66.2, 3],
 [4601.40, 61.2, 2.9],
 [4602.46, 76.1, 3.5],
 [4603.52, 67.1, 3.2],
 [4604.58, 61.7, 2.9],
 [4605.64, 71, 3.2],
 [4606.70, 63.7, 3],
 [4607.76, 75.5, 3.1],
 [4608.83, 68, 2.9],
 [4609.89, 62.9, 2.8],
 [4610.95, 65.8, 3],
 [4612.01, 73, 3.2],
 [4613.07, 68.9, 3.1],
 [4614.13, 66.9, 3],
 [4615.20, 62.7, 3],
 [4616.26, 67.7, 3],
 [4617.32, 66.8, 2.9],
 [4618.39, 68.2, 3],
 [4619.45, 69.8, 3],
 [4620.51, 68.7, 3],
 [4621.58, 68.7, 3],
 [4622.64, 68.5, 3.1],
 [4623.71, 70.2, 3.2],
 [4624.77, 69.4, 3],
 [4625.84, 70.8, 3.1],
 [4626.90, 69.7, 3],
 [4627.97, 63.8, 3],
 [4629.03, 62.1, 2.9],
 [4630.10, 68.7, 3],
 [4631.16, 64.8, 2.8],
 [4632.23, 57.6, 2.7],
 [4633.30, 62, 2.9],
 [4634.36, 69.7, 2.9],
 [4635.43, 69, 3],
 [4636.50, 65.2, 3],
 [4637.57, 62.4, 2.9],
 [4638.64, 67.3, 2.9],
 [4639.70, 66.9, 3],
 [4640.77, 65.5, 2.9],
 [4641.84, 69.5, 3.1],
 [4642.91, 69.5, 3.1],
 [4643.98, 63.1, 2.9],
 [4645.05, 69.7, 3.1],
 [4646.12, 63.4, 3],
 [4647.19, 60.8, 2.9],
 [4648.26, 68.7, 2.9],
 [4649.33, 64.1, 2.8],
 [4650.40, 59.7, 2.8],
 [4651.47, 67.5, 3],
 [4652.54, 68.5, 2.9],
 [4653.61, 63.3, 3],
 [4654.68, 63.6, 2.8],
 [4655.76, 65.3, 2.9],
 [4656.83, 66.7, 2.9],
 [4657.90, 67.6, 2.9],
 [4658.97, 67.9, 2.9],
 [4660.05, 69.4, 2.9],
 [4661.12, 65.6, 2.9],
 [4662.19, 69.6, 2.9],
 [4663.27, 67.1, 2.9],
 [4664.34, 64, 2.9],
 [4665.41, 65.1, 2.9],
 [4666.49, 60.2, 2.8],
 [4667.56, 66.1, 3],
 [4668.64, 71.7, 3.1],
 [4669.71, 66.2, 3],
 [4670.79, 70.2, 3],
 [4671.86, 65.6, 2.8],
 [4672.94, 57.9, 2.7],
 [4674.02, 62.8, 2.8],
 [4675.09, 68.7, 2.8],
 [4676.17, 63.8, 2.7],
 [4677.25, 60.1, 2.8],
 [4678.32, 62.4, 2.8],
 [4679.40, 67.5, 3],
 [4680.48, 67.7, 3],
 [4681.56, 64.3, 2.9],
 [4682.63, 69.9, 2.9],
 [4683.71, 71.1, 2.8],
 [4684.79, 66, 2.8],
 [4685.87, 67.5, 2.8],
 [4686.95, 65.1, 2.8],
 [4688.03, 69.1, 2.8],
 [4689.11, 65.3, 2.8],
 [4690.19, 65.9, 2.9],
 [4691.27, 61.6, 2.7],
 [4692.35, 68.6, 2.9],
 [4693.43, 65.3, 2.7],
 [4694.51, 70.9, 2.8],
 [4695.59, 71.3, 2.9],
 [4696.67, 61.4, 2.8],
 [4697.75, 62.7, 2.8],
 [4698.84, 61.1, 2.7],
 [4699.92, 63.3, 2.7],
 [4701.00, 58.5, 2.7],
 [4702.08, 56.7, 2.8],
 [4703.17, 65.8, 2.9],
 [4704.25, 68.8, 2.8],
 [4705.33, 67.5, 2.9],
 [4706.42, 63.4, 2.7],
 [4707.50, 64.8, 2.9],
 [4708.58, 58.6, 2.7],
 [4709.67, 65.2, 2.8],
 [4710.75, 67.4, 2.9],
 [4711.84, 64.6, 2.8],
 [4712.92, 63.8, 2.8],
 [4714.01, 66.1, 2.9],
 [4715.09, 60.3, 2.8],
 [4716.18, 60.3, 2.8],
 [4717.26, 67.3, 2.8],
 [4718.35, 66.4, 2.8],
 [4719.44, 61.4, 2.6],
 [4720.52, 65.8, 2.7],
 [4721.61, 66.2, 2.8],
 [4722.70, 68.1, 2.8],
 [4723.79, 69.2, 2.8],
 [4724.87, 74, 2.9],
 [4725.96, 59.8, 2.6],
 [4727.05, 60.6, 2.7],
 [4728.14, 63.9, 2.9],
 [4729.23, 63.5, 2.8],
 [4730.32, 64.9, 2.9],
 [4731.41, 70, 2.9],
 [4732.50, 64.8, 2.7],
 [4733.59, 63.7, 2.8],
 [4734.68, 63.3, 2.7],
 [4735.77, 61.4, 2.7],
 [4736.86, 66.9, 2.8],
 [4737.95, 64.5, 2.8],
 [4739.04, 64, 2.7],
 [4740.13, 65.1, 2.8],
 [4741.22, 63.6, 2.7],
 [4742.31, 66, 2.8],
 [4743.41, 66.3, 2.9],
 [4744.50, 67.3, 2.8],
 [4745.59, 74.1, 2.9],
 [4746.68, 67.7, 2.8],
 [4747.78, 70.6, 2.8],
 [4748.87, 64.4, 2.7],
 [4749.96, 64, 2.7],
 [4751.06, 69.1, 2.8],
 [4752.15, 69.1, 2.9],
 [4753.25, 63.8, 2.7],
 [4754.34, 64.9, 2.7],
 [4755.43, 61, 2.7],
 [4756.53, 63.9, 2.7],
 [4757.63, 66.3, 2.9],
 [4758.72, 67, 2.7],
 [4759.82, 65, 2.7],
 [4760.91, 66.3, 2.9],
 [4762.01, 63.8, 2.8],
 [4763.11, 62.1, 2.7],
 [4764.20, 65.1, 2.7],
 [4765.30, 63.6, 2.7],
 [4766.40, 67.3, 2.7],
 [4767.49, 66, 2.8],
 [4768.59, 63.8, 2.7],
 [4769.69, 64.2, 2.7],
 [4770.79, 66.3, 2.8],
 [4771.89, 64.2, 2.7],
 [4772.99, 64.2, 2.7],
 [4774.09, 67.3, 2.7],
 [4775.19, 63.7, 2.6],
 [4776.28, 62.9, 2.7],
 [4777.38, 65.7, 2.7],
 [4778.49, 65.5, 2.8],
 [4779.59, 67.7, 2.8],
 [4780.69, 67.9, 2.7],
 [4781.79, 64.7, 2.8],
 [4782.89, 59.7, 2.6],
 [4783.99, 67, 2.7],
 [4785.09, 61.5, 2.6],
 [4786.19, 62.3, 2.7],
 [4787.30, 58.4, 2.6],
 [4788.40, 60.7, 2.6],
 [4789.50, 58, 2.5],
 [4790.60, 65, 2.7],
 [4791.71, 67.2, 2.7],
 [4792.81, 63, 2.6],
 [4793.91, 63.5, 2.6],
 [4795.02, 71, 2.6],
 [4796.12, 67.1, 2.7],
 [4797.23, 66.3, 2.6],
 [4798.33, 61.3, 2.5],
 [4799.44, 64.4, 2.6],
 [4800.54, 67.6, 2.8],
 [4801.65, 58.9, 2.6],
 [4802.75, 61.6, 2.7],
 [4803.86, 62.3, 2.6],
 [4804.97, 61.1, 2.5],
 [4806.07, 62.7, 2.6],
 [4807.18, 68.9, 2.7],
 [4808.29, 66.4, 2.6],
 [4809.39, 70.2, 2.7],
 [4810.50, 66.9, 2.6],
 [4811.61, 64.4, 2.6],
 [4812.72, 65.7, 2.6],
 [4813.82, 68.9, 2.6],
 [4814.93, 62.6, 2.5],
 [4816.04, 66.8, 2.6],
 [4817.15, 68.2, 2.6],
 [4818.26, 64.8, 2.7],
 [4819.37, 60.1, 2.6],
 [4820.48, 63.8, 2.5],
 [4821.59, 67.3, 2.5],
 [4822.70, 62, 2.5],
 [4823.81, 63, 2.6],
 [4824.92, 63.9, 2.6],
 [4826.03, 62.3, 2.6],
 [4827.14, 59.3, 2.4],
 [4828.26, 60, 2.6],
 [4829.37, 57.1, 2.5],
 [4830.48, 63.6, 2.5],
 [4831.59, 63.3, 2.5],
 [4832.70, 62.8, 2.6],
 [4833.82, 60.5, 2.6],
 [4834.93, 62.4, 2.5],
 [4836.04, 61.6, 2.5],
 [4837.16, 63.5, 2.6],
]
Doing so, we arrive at 132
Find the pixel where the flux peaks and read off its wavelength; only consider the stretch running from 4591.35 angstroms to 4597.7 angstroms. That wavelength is 4596.11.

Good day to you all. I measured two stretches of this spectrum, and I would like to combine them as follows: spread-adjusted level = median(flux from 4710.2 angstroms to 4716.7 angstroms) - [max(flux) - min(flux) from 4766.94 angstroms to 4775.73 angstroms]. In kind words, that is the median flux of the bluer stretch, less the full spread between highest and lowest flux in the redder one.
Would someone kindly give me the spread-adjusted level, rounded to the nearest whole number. 61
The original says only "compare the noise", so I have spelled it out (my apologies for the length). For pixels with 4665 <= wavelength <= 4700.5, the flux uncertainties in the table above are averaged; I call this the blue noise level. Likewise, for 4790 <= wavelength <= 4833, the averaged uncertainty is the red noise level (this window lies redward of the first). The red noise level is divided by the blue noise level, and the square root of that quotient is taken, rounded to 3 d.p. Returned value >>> 0.956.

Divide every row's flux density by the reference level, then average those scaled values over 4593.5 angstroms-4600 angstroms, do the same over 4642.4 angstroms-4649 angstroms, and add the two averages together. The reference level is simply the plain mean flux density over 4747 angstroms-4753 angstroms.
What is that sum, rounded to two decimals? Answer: 1.97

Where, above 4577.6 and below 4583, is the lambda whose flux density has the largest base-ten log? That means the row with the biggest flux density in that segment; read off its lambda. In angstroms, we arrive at 4581.32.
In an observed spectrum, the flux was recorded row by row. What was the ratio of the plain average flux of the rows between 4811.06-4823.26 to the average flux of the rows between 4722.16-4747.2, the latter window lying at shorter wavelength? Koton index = 0.988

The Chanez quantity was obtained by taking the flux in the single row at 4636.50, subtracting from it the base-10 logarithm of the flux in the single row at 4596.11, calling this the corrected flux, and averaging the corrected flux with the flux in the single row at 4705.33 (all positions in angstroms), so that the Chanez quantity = 65.4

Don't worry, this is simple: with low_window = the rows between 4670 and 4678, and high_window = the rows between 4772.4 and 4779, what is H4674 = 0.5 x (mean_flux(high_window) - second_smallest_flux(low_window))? 2.4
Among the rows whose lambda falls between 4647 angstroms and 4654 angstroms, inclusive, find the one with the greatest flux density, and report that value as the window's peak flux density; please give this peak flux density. 68.7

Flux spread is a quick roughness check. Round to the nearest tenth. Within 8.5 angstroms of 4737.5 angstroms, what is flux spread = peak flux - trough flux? 12.7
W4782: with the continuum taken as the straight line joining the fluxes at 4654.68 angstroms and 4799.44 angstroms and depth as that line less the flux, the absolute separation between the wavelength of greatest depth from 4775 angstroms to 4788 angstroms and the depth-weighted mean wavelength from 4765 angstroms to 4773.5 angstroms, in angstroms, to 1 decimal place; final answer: 19.2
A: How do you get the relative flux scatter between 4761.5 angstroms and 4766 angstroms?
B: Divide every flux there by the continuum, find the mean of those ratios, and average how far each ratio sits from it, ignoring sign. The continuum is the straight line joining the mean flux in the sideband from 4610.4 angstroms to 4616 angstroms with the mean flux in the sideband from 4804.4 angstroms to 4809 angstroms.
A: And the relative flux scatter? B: 0.012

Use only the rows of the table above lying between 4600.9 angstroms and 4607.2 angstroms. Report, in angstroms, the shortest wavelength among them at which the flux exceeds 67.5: 4602.46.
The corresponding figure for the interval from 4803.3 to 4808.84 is 4807.18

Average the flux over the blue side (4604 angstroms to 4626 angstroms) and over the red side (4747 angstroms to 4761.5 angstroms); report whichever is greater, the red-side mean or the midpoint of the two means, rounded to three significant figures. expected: 66.9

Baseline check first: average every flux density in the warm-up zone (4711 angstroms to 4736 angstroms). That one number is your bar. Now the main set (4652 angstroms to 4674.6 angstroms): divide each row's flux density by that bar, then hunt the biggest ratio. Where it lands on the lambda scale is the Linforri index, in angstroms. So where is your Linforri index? 4668.64 angstroms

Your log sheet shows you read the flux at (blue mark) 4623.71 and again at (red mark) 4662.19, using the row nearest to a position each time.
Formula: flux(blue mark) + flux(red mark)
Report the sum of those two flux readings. 140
